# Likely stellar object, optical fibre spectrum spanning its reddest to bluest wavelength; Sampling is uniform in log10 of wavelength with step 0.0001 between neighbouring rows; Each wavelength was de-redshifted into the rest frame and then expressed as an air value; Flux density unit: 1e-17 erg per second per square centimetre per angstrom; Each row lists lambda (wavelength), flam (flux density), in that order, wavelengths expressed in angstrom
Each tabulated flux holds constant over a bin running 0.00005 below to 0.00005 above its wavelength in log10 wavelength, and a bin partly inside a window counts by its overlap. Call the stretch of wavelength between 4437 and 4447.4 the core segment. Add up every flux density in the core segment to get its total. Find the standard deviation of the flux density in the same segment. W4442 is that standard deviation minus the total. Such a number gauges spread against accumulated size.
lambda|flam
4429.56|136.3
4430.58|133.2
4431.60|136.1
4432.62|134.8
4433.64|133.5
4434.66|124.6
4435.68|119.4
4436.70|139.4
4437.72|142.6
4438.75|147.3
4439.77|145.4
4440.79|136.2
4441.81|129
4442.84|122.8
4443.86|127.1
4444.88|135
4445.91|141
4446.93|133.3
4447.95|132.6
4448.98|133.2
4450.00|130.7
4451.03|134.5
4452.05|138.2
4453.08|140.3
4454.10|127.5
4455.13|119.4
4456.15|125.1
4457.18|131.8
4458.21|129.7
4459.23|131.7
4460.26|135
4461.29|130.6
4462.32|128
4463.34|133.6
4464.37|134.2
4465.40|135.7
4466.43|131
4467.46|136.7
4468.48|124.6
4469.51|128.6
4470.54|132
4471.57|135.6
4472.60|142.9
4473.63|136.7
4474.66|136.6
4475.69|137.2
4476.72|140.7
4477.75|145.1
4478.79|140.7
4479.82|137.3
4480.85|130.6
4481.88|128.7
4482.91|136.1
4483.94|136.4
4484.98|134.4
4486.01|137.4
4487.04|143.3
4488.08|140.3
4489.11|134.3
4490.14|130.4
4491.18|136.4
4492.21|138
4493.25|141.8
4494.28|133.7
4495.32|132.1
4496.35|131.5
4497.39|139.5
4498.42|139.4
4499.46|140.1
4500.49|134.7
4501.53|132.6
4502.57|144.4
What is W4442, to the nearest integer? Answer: -1352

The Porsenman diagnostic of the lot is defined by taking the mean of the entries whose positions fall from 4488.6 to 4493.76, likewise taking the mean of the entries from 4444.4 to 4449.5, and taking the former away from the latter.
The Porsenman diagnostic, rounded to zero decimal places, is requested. -1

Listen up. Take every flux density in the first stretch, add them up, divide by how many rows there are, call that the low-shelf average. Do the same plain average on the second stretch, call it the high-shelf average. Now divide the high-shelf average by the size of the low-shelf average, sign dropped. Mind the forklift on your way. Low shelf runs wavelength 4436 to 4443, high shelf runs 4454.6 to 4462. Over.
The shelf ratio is 0.94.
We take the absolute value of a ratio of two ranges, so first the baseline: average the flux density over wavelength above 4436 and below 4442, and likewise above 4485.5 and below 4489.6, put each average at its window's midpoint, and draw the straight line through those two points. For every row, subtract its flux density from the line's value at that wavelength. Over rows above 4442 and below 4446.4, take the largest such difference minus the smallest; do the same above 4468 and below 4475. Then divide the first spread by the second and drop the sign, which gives 1.0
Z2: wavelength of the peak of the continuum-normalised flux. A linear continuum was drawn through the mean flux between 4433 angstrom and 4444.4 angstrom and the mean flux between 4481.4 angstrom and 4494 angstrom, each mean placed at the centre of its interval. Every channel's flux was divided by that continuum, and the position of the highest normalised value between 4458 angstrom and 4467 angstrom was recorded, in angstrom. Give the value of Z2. 4465.40 angstrom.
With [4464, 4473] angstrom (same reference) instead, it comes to 4472.60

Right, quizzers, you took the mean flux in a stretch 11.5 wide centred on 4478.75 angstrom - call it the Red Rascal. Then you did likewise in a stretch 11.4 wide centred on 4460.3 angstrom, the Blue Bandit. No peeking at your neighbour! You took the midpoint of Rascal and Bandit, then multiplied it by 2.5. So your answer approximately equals 334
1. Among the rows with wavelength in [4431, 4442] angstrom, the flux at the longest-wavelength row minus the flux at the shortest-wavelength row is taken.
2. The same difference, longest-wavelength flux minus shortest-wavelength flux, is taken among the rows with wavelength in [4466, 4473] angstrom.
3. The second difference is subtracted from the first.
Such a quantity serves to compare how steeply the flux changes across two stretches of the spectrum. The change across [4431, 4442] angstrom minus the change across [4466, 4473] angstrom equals -19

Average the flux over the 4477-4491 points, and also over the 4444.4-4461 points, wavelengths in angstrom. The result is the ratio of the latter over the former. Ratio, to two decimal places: 0.97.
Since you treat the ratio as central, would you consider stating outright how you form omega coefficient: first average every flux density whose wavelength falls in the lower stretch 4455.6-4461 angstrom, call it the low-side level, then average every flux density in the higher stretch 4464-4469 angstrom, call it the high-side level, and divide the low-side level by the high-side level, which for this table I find 0.99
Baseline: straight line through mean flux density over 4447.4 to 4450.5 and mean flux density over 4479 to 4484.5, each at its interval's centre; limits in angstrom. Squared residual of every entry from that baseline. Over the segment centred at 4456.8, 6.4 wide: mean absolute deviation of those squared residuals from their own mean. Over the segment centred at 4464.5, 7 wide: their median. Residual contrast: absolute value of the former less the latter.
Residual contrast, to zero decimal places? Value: 42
